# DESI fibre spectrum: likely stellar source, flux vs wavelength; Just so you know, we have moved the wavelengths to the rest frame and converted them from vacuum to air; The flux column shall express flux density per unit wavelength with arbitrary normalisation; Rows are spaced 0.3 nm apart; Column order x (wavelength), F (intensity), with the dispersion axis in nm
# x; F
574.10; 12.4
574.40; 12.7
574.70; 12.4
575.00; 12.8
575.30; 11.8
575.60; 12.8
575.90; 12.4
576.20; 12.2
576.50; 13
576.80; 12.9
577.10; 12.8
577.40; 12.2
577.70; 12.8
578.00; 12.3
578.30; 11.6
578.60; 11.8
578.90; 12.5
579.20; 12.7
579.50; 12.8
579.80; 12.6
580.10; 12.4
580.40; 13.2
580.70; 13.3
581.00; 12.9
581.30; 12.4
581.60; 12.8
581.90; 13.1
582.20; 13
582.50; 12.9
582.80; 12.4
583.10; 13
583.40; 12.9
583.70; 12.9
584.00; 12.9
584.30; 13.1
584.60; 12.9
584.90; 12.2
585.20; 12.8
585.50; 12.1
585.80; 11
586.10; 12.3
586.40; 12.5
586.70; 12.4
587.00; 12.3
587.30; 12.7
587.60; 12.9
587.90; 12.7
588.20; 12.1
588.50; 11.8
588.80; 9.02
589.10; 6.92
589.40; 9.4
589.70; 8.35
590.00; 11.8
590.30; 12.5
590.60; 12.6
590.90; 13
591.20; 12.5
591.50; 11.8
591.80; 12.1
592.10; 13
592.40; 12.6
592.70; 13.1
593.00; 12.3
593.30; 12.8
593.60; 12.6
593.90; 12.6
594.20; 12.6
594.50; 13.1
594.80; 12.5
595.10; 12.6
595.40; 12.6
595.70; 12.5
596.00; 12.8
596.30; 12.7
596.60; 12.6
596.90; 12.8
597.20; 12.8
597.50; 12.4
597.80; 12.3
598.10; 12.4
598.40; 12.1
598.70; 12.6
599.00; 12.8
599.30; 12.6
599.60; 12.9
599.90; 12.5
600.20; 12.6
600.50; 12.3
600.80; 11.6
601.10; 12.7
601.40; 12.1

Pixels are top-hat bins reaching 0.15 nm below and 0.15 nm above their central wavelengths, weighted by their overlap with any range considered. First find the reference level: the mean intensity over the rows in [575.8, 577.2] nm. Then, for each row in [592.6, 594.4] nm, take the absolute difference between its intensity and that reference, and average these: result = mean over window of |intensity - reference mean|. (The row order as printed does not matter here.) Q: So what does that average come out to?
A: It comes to 0.19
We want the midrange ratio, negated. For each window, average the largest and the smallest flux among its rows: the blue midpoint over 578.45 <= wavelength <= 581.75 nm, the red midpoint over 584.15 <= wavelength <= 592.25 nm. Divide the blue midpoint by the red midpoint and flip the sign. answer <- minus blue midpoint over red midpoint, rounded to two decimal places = -1.25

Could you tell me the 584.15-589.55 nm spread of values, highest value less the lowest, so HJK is 6.18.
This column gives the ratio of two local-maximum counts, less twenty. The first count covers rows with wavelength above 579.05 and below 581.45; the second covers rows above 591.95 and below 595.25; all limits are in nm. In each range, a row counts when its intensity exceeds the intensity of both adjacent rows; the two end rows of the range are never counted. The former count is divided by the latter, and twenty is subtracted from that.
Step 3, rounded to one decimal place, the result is -19.3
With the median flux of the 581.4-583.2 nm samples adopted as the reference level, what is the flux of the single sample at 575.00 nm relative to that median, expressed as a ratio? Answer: 0.99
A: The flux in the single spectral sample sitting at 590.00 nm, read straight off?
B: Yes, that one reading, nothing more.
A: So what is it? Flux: 11.8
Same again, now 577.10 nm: 12.8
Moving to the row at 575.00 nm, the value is 12.8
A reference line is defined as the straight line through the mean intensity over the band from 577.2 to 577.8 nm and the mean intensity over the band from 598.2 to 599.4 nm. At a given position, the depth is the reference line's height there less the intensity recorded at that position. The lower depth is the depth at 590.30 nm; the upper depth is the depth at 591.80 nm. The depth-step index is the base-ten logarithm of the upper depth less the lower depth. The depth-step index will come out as -0.40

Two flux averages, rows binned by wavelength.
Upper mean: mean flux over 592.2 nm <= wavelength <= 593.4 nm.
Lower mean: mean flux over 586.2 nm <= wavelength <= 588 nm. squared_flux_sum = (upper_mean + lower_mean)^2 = 639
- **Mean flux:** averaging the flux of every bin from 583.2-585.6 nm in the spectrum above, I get 12.7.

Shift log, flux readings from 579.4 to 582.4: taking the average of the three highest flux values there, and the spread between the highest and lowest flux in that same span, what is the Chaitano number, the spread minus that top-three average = -12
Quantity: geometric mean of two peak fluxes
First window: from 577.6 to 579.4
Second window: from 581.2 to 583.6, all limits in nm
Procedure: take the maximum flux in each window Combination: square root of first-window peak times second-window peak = 12.95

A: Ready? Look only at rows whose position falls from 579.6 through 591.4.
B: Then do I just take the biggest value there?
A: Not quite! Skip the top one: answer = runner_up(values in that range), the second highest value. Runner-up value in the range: 13.2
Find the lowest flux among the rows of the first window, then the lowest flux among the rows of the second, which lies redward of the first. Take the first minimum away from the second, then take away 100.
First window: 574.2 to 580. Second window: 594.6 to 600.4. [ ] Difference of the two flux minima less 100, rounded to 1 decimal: -99.5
